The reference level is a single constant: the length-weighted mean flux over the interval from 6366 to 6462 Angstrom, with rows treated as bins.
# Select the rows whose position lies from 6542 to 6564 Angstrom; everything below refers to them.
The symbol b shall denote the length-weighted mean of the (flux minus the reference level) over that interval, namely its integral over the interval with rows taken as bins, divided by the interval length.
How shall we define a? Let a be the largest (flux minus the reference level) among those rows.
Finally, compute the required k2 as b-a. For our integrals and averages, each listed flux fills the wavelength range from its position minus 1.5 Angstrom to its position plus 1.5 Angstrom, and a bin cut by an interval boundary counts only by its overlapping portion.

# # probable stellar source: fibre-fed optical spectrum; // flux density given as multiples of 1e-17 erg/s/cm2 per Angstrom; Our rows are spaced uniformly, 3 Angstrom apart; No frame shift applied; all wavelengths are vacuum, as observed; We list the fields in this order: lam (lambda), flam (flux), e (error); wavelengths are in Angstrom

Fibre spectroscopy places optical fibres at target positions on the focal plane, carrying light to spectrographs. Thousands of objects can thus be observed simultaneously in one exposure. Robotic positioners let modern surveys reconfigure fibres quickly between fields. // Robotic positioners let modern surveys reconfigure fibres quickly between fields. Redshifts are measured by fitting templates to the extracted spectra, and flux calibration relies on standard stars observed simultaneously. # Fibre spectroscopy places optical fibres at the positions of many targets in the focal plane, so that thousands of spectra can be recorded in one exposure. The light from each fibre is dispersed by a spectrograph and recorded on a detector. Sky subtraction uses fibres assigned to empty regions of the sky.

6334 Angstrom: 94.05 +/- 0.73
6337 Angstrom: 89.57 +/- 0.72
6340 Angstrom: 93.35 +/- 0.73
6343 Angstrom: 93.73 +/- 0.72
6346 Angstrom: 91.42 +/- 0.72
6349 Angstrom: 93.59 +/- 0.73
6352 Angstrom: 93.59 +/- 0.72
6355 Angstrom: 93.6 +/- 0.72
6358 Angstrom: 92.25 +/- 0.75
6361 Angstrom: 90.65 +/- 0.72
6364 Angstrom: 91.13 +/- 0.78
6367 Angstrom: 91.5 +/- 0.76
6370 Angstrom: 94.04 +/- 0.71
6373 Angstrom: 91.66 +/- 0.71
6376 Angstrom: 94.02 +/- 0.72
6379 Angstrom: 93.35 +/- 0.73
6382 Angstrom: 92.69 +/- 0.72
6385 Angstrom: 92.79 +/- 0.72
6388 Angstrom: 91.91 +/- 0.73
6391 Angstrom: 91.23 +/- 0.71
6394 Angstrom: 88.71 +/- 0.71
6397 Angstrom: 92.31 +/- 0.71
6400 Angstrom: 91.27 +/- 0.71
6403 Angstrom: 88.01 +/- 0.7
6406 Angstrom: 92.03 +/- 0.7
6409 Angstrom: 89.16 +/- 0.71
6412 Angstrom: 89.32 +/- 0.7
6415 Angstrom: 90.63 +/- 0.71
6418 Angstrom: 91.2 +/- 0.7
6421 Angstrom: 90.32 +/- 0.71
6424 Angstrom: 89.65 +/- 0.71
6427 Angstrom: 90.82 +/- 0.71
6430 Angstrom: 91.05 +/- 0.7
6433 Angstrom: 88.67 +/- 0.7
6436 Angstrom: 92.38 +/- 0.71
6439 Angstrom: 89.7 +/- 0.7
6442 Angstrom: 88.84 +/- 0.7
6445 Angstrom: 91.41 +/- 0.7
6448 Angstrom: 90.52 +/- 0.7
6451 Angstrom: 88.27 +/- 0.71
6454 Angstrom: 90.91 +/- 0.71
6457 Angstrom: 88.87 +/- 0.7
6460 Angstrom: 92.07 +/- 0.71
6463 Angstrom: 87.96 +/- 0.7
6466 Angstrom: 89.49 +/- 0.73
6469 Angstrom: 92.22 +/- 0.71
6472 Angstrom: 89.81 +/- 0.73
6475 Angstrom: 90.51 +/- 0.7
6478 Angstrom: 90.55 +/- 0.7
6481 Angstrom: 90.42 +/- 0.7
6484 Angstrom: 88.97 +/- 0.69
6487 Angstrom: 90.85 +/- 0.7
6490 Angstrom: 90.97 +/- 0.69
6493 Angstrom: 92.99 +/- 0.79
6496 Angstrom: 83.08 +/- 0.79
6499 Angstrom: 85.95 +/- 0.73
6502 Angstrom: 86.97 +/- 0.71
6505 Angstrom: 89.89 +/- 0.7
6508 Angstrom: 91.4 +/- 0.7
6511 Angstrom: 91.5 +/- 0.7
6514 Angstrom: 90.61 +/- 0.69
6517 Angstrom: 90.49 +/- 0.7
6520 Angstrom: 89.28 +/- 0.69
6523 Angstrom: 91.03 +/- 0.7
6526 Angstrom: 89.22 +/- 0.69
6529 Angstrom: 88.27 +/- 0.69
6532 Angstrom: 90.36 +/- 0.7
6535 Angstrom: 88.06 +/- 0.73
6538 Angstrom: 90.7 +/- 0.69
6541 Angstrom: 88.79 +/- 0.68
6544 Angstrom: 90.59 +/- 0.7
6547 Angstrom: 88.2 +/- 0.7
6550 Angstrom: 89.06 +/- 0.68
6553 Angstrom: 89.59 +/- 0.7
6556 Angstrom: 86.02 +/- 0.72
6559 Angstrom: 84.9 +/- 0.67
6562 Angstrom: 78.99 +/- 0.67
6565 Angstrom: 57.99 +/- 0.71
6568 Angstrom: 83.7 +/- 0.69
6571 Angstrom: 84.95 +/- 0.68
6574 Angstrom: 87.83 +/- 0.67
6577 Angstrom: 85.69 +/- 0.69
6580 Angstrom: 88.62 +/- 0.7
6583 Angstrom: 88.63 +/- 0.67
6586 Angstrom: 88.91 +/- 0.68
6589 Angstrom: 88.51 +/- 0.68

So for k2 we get -4.43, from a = -0.3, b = -4.7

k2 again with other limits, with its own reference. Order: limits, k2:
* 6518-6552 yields -1.60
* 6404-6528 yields -3.01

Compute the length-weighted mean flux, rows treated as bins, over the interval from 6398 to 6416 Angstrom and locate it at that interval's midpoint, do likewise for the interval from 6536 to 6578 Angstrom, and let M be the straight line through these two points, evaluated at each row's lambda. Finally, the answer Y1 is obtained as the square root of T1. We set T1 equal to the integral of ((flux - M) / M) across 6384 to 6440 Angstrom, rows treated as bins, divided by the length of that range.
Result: 0.084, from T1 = 0.007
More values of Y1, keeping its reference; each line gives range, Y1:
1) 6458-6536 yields 0.180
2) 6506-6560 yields 0.208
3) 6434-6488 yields 0.150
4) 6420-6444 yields 0.104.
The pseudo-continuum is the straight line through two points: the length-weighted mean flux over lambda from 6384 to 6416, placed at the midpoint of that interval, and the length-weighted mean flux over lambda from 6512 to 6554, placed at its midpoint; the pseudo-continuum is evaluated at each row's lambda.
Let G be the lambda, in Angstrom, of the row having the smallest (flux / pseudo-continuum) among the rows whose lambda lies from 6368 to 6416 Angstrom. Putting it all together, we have 6403 Angstrom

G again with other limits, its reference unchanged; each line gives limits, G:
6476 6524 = 6496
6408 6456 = 6451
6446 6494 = 6463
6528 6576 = 6565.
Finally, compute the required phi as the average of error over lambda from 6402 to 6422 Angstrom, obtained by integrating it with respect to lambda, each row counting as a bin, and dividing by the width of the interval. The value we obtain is 0.704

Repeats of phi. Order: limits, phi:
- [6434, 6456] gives 0.704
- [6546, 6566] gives 0.692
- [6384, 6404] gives 0.713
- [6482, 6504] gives 0.727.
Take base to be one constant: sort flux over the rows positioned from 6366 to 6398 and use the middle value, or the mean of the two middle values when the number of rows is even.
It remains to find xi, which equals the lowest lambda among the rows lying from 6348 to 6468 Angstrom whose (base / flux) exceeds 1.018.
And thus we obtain 6361 Angstrom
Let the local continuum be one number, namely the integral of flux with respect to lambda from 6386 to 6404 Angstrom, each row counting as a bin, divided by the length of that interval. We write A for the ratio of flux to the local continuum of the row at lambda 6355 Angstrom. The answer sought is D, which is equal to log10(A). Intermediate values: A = 1.03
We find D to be 0.014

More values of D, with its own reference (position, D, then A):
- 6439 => -0.005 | 0.99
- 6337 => -0.005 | 0.99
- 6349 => 0.014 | 1.03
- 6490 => 0.001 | 1.00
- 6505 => -0.004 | 0.99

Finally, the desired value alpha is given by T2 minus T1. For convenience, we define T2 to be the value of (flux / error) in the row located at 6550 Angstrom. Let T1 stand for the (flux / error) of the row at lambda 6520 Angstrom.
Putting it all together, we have 1.6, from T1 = 129.4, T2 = 131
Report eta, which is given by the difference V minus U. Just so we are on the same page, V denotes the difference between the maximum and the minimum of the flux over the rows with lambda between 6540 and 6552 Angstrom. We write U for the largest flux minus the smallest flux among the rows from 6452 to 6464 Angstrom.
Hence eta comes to -2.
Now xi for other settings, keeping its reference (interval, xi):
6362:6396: 6394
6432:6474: 6433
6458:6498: 6463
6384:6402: 6394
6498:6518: 6499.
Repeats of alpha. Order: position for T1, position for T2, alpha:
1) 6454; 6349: 0.2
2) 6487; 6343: 0.4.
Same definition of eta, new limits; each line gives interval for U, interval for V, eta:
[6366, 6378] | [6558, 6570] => 24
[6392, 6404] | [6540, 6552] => -2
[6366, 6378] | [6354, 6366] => 0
